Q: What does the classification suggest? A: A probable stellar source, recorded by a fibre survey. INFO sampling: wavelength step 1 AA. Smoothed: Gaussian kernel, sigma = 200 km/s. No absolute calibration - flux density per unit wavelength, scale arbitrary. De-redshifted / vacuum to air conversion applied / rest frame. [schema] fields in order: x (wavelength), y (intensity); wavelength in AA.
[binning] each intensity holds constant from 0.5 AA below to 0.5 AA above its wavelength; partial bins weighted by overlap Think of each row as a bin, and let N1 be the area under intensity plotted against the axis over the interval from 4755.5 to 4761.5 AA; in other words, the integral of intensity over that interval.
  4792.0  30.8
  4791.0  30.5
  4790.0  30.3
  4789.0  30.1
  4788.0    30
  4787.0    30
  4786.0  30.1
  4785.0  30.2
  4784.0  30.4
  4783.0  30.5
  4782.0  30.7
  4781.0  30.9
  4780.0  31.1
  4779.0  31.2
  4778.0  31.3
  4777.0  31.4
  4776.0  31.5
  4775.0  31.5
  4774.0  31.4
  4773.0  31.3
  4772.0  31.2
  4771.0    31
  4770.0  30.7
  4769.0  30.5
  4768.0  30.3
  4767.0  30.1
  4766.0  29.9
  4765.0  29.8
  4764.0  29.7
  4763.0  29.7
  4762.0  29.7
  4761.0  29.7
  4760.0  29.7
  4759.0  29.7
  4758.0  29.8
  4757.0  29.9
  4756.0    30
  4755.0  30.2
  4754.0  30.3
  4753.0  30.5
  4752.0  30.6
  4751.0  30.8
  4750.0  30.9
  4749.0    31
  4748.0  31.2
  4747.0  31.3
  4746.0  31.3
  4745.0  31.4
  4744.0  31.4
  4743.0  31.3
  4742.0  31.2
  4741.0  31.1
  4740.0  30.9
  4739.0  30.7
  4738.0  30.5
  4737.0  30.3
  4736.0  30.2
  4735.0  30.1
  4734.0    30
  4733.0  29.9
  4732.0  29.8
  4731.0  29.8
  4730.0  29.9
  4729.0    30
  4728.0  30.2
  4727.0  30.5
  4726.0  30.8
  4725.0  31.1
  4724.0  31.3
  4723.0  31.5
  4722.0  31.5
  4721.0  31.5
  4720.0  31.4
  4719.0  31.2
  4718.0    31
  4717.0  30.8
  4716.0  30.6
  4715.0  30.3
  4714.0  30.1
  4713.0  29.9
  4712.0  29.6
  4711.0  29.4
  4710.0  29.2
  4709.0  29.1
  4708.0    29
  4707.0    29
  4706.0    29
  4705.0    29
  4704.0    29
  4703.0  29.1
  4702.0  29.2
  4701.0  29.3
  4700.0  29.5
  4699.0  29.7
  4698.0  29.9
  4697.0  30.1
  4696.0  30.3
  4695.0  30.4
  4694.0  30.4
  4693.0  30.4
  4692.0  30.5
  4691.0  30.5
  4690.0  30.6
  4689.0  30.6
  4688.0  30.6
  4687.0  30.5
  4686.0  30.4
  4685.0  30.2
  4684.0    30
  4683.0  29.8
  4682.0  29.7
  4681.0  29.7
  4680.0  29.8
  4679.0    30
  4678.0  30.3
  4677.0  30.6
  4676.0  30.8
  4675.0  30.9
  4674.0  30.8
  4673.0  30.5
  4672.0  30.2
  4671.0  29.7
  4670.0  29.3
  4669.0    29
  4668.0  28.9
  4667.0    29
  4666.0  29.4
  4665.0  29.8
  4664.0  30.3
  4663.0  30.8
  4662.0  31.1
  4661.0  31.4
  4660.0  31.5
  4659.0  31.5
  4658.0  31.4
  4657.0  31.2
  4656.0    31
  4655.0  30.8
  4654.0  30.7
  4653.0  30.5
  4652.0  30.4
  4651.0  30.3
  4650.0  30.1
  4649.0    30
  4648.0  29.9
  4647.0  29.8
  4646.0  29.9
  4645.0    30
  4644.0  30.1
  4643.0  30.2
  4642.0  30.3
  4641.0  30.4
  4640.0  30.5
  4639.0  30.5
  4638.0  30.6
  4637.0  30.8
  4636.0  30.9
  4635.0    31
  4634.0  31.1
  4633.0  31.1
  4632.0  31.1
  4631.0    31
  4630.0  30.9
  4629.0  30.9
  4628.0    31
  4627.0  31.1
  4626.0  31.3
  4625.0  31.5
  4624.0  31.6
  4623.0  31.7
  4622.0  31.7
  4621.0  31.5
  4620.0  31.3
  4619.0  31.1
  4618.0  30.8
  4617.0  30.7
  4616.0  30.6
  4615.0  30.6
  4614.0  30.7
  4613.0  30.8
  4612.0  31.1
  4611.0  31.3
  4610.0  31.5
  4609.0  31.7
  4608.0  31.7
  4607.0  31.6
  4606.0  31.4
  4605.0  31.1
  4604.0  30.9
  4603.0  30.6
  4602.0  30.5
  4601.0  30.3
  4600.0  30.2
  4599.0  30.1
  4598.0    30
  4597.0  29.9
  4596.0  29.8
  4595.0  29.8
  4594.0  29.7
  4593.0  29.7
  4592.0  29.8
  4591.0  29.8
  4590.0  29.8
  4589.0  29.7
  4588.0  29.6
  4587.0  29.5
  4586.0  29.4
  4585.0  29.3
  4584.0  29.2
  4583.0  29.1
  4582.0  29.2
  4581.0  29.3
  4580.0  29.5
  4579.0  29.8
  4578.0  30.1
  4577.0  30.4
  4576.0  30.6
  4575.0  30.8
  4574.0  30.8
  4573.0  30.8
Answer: 179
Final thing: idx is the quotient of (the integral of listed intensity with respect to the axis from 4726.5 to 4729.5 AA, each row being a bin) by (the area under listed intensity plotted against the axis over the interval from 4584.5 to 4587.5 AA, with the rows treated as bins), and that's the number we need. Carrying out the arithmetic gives 1.03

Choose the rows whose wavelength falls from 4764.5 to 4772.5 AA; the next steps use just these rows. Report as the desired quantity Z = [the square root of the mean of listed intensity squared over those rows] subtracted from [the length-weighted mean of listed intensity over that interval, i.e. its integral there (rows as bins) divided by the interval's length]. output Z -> -0.0037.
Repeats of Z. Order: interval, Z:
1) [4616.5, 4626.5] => -0.0018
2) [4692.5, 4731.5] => -0.0109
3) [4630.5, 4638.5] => -0.0004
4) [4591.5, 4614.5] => -0.0077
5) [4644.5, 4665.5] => -0.0056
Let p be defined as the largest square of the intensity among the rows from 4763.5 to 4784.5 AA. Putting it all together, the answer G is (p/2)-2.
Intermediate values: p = 992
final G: 494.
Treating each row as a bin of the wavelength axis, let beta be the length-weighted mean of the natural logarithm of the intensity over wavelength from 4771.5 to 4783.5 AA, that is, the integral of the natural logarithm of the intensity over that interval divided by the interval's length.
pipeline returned 3.44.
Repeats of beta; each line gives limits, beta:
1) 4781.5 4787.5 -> 3.41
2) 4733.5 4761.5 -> 3.42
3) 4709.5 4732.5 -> 3.42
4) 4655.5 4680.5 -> 3.41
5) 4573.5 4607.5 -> 3.40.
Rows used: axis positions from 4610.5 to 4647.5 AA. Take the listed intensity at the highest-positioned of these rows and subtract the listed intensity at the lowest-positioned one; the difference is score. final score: -1.5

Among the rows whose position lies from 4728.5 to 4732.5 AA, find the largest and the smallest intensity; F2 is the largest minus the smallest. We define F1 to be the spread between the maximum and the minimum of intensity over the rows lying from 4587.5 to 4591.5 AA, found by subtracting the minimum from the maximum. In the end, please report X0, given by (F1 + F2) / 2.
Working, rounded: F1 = 0.20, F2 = 0.20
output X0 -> 0.20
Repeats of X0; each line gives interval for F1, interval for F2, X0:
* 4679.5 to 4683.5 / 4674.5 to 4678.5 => 0.35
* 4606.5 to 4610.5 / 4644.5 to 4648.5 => 0.20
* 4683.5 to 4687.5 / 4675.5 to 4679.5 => 0.65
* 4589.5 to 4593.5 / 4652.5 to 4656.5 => 0.30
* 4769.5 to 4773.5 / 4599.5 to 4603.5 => 0.50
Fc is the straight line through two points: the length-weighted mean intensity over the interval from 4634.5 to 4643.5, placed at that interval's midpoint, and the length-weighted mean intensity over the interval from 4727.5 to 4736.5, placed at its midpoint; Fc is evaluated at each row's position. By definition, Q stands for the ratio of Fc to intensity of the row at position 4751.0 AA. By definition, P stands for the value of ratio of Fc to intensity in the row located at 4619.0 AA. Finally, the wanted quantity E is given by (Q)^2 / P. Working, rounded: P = 0.99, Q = 0.97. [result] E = 0.95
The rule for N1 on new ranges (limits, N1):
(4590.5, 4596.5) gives 179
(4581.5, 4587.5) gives 176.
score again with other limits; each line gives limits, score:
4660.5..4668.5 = -2.5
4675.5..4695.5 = -0.4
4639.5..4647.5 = -0.7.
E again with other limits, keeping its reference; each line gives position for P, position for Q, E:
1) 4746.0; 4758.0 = 1.05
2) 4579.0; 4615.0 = 0.97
